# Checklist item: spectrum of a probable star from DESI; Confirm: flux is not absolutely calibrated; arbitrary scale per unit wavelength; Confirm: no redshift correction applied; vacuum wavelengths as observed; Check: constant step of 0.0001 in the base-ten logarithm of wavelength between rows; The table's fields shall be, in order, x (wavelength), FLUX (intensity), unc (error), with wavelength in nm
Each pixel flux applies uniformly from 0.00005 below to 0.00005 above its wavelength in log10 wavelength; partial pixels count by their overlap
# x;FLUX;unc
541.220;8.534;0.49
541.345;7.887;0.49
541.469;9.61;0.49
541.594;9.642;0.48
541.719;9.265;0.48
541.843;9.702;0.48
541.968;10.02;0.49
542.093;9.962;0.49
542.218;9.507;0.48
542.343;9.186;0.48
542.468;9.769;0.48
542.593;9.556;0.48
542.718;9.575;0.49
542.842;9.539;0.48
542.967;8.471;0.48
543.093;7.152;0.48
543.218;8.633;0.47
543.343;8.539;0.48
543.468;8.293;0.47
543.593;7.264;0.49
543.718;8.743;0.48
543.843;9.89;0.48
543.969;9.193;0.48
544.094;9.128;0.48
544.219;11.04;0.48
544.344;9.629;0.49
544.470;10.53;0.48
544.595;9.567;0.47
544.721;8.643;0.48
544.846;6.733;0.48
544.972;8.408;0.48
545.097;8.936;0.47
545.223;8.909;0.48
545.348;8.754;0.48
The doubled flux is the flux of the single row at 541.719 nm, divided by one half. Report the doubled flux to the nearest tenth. 18.5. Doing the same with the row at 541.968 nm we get 20.0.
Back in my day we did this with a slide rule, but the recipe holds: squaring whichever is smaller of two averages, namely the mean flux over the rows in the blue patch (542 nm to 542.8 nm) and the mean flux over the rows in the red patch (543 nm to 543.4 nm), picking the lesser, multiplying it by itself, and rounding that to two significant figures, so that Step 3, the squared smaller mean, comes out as 66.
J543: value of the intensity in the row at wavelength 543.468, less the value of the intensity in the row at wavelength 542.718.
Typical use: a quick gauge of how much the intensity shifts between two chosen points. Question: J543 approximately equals -1.3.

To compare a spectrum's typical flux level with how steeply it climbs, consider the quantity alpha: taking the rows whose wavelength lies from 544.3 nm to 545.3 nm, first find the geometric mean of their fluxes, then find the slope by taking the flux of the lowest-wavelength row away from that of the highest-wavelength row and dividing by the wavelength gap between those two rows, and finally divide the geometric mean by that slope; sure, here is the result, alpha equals -11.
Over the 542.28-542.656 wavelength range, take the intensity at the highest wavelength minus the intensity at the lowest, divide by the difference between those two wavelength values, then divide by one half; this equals 3.0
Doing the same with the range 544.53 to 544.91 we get -22.6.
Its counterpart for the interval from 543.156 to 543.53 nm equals -2.7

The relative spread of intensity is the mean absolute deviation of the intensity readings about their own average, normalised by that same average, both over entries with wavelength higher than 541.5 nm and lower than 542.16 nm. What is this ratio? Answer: 0.0225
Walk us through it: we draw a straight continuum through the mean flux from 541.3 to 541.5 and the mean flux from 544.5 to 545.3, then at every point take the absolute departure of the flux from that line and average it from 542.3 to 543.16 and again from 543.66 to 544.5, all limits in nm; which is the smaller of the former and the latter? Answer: 0.85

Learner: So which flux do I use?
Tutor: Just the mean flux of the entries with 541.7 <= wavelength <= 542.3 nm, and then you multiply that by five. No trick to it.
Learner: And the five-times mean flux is 48.5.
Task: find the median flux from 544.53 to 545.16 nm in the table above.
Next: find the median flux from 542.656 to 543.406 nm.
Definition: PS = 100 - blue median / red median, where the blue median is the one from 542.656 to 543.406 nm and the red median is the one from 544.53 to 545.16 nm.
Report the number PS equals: 99.01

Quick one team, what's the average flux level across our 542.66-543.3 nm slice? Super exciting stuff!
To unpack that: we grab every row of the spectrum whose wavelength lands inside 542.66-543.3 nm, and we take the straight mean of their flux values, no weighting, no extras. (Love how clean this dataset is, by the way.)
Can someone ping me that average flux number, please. 8.7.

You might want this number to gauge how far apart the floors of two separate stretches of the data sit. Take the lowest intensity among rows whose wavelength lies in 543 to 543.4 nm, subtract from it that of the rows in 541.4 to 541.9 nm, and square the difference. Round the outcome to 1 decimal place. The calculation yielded 4.5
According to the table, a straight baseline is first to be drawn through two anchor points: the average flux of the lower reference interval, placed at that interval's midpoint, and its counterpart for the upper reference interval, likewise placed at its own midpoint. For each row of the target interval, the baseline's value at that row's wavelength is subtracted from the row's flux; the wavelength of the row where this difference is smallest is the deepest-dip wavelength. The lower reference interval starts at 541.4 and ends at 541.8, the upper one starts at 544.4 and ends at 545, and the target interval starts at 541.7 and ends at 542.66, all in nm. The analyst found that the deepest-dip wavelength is 541.719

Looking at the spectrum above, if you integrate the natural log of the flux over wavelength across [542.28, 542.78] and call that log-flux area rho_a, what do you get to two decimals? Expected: 1.13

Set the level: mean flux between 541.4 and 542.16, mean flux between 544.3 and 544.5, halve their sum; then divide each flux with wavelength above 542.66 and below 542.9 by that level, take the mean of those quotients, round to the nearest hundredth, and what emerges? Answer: 0.97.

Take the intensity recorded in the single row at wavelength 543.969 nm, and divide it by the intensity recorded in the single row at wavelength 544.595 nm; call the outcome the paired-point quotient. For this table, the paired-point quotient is 0.96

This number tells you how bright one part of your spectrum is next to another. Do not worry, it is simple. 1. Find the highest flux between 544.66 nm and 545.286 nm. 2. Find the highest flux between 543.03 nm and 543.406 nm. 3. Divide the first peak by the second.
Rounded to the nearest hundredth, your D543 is 1.04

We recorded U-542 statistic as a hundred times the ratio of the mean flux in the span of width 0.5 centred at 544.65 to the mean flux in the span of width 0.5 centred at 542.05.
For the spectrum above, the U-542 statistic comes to 91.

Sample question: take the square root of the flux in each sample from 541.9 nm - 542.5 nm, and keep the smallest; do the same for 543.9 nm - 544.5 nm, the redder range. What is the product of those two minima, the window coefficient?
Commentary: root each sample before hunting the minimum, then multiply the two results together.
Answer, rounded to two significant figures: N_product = 9.2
